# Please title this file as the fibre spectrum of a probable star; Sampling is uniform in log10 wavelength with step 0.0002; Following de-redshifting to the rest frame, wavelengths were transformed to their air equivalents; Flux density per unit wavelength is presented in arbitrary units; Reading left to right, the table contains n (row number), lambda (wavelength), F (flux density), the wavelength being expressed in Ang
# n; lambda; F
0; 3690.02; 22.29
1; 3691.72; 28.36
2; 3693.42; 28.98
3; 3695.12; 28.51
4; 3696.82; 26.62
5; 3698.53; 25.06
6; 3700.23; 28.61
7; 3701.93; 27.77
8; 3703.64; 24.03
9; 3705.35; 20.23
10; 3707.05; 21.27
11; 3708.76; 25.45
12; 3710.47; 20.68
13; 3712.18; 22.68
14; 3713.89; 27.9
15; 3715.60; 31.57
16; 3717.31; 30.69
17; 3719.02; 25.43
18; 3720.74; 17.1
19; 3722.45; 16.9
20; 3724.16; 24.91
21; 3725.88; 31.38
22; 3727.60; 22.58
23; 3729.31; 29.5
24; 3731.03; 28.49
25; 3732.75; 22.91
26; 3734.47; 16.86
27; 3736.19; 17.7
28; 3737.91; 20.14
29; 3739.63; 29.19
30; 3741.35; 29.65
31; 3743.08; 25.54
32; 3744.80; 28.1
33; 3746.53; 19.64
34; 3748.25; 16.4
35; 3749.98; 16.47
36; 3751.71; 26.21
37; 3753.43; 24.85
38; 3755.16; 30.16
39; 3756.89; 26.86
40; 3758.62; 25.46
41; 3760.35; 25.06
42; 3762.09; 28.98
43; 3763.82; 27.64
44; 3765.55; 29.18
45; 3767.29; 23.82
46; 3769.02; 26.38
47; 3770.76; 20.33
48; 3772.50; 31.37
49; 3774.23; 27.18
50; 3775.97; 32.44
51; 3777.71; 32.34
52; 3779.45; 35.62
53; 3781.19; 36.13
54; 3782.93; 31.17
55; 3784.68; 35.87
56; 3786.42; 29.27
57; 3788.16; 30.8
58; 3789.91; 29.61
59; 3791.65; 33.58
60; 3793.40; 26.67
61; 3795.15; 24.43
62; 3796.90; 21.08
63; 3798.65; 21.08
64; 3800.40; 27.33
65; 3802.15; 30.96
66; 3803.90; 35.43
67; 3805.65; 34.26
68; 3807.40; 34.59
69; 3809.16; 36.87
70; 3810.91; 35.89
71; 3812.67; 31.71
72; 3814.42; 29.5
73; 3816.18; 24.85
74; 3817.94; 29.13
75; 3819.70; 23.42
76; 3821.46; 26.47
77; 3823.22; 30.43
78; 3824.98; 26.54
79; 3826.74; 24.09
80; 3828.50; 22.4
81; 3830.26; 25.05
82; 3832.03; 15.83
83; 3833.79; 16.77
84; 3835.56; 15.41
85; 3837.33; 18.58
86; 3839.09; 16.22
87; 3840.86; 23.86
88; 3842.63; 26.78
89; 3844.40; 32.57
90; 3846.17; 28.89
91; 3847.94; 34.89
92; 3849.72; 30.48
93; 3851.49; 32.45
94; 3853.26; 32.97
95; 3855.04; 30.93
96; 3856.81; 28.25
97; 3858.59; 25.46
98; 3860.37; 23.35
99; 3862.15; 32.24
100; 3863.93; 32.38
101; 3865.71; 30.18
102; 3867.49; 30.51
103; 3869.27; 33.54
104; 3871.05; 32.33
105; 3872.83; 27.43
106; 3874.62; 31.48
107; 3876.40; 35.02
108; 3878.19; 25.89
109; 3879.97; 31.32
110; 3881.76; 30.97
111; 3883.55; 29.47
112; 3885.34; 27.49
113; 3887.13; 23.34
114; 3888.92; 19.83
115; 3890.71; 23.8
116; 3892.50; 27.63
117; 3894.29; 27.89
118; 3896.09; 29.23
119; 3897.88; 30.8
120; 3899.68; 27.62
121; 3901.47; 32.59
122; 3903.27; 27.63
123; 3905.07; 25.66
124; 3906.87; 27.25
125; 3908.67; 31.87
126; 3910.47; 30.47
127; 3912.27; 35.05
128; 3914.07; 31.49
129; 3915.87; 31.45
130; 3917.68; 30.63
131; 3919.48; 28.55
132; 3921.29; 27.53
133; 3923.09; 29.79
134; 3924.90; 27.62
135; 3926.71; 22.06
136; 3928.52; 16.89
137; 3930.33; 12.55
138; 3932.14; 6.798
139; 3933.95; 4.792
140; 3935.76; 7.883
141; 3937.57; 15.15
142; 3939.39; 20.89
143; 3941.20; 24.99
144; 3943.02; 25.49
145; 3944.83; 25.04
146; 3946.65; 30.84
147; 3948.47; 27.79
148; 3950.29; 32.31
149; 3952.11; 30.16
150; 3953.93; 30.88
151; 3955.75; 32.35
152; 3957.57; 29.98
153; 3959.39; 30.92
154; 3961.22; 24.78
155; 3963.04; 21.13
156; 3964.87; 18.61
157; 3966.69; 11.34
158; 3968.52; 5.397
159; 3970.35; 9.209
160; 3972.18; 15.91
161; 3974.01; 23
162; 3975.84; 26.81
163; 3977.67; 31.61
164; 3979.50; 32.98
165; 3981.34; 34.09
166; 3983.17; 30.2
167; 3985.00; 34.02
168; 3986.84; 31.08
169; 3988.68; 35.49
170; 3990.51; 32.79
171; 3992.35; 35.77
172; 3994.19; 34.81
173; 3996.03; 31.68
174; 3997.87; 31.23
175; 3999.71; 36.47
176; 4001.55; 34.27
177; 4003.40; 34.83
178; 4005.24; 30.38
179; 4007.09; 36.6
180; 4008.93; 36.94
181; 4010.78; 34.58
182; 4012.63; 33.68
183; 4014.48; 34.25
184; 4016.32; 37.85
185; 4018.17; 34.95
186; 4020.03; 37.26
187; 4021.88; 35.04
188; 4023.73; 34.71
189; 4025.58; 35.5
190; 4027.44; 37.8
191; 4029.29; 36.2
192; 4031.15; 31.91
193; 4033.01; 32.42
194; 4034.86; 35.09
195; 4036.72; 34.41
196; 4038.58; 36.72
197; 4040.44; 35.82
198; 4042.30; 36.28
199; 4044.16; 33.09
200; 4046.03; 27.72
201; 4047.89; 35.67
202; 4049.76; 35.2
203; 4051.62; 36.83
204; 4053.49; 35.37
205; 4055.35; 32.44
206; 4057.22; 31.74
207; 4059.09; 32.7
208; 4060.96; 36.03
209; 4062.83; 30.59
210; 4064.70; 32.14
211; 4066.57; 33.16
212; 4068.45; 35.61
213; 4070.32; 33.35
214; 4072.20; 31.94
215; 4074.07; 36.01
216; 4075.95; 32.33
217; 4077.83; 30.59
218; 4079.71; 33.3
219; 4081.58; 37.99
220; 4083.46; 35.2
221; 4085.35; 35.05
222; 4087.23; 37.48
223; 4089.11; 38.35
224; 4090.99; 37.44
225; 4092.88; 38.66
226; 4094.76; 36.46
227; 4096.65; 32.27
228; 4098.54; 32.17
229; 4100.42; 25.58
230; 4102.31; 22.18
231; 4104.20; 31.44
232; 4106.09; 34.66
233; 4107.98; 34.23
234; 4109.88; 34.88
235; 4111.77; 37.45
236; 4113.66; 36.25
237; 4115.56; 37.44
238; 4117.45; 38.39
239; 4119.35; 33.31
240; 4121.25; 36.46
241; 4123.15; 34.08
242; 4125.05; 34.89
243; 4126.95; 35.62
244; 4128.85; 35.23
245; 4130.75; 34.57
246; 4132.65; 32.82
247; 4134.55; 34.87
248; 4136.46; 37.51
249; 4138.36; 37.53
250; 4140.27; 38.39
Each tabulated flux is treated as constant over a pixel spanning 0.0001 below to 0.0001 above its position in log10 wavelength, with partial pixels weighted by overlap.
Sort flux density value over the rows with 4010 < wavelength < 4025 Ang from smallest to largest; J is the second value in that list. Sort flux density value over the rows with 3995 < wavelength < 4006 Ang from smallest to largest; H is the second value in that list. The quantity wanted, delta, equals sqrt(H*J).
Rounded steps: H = 31.23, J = 34.25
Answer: 32.7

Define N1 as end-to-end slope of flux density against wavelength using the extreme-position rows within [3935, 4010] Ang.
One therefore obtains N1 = 0.40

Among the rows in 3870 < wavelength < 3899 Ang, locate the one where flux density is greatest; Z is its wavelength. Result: 3876.40 Ang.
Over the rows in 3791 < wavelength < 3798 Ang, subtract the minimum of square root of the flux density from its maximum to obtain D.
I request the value 1.2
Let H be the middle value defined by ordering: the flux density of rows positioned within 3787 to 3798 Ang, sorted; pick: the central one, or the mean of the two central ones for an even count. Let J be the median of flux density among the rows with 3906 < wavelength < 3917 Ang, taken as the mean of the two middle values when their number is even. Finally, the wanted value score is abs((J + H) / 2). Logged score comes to 30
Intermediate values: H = 28.1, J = 31.5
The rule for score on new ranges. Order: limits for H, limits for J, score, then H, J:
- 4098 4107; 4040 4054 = 33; 31.4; 35.5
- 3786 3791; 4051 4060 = 31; 29.6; 32.7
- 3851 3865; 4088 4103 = 33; 31.6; 34.4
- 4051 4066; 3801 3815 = 33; 32.6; 34.4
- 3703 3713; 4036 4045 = 29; 22.0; 35.8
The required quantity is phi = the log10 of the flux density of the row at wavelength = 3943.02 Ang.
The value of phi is 1.41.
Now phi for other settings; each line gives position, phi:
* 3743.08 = 1.41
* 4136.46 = 1.57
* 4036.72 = 1.54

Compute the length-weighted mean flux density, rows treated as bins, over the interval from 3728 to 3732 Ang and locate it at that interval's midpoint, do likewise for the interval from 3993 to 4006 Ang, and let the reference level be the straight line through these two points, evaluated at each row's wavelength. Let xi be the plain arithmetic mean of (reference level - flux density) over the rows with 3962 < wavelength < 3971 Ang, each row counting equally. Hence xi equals 20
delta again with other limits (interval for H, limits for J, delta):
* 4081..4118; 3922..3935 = 13.2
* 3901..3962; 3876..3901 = 12.6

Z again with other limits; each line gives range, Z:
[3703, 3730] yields 3715.60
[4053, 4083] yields 4081.58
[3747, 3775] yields 3772.50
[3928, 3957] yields 3955.75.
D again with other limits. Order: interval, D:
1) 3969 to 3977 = 2.1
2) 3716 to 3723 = 1.4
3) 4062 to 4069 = 0.4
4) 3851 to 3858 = 0.4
